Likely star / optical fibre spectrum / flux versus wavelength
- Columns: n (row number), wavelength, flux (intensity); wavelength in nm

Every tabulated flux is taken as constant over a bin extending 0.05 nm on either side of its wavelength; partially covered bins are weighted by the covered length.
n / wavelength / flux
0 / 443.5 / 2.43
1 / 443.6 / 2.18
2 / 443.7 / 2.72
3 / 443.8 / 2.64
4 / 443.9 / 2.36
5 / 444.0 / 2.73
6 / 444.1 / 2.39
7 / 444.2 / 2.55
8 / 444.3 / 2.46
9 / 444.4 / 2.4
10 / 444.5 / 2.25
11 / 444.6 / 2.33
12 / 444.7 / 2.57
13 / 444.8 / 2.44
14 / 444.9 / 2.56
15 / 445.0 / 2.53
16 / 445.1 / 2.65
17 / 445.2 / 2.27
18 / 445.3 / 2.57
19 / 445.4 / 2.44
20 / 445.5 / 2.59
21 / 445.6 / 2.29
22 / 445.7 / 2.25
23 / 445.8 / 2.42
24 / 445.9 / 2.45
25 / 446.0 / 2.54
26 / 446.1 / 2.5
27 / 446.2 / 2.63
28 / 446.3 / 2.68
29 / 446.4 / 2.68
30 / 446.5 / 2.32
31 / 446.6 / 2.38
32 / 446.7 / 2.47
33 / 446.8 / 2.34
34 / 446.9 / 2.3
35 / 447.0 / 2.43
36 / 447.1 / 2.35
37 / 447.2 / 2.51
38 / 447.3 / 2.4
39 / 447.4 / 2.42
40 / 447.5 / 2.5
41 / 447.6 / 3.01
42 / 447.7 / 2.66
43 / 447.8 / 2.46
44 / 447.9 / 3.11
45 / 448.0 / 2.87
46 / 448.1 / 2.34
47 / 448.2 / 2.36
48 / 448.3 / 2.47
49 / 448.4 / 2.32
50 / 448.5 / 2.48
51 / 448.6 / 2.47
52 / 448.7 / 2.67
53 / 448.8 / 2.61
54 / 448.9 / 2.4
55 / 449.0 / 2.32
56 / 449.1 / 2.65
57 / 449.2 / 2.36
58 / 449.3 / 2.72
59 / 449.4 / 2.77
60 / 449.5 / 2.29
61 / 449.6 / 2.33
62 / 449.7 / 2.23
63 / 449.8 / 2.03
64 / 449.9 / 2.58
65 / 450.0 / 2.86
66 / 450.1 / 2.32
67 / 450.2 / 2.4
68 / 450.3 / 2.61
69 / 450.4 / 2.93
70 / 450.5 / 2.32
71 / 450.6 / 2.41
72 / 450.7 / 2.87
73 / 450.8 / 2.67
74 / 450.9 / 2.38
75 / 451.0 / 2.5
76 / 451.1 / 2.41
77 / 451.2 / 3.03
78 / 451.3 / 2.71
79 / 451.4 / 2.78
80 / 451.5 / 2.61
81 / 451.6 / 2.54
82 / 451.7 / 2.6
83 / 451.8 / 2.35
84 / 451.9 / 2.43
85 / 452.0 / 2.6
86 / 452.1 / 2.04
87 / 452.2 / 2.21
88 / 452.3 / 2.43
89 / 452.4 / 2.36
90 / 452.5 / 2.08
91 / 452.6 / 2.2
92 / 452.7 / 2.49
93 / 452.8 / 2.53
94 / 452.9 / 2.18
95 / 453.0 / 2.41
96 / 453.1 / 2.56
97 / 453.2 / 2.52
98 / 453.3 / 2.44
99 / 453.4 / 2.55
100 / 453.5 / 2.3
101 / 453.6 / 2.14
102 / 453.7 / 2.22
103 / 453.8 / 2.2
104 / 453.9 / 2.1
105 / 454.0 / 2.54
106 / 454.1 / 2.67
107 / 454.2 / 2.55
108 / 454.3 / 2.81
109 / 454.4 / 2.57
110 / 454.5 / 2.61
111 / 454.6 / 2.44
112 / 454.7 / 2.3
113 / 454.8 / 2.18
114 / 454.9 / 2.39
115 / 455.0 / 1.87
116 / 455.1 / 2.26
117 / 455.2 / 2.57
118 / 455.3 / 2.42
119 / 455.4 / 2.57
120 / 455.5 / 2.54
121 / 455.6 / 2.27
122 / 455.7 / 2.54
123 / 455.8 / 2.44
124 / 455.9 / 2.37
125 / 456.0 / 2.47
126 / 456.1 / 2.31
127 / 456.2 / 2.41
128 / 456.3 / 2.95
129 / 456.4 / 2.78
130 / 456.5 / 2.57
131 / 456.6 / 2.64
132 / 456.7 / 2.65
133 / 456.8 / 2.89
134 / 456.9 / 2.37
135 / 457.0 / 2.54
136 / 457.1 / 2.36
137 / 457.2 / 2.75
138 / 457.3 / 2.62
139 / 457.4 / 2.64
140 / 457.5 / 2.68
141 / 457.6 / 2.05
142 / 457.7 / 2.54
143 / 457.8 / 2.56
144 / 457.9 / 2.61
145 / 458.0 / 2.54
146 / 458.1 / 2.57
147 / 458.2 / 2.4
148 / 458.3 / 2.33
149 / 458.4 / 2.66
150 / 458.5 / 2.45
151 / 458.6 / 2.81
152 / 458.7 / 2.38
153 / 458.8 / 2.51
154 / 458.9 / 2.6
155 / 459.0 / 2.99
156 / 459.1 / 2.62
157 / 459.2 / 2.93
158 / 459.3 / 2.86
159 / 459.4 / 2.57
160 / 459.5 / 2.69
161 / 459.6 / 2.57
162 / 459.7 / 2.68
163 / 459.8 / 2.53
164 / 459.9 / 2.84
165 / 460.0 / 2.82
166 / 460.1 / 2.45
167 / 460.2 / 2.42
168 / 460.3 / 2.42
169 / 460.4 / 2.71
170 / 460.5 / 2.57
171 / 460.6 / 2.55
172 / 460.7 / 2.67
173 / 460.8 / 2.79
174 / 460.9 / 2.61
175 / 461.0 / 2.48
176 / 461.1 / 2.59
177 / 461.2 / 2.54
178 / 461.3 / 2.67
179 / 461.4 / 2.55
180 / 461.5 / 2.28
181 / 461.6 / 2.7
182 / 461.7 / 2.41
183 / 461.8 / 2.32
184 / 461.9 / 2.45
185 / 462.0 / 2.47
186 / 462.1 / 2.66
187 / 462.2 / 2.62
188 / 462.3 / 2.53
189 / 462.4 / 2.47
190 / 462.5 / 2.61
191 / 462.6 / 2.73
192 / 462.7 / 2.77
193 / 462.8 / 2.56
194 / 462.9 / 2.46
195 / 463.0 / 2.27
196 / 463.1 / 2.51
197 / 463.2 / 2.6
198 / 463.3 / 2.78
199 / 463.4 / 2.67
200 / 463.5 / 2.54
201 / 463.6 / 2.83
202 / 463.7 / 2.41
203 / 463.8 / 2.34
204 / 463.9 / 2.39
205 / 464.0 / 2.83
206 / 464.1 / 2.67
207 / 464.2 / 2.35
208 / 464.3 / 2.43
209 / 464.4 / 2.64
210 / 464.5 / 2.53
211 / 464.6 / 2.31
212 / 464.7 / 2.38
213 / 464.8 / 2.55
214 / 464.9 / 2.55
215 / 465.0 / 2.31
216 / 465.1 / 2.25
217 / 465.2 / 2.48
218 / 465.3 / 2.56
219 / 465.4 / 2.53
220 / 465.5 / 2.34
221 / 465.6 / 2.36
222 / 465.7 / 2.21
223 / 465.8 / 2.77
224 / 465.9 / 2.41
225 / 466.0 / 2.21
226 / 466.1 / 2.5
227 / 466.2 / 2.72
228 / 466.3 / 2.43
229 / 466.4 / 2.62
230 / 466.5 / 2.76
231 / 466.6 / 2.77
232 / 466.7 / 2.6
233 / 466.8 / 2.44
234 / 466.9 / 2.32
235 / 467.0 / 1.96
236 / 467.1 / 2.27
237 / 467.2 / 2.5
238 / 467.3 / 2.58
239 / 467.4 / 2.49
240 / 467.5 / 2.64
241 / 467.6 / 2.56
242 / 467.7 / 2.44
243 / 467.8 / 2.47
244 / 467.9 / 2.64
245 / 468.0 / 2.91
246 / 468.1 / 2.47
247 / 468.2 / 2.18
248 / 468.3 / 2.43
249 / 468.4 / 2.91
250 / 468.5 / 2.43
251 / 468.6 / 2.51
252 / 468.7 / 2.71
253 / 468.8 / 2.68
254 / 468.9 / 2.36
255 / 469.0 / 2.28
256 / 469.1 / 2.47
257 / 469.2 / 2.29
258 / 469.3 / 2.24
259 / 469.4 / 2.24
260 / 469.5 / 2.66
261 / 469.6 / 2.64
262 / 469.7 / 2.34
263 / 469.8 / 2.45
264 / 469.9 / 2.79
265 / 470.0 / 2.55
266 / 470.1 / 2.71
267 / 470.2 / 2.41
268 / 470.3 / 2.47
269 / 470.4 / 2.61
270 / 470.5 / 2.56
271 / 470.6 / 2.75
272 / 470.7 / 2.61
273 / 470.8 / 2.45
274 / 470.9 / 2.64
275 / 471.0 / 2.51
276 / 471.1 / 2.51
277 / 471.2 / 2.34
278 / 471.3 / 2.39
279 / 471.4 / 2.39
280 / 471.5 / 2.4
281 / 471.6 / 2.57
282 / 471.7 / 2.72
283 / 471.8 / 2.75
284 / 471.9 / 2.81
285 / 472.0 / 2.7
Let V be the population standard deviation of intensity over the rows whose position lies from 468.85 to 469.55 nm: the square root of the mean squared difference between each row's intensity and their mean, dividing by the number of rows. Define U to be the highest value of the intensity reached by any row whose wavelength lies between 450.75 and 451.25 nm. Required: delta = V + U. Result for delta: 3.17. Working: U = 3.03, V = 0.14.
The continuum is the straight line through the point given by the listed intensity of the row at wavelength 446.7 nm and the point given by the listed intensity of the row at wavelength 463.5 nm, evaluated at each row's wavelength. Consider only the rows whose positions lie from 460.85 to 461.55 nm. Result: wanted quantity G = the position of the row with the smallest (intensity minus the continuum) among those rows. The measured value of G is 461.5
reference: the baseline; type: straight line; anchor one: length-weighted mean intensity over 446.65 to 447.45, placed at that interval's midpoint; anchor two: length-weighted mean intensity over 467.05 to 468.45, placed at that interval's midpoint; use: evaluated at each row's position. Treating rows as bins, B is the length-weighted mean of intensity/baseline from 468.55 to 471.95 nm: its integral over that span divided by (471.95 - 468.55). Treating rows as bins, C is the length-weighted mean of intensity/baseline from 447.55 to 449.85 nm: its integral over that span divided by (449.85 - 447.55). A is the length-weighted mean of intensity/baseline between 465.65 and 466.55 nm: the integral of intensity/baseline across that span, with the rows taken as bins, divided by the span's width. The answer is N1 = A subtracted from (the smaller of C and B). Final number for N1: -0.01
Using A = 1.00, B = 0.99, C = 1.04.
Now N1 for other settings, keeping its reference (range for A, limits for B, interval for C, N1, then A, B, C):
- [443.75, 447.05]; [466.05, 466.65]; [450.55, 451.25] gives 0.01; 1.03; 1.04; 1.08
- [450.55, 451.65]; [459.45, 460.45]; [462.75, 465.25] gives -0.08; 1.08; 1.05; 1.00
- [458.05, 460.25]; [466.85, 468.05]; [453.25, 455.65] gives -0.08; 1.06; 0.98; 0.98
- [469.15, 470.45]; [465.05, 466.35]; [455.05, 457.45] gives -0.01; 0.98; 0.97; 1.03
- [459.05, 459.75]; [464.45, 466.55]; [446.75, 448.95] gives -0.11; 1.09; 0.98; 1.05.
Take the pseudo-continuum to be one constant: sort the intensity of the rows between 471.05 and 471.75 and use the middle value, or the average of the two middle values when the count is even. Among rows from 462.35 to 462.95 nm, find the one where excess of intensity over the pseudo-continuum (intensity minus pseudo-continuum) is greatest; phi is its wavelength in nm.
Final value 462.7 nm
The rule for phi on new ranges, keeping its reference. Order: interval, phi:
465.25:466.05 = 465.8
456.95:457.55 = 457.2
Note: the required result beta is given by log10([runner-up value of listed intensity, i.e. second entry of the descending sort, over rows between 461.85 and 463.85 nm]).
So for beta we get 0.444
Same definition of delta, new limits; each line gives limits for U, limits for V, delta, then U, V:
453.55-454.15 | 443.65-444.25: 2.82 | 2.67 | 0.15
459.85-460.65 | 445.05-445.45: 2.98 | 2.84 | 0.14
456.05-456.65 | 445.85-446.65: 3.08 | 2.95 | 0.13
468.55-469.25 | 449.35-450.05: 2.99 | 2.71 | 0.28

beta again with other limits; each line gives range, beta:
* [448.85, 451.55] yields 0.467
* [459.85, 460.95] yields 0.450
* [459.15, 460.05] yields 0.456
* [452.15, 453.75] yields 0.407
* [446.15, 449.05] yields 0.479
